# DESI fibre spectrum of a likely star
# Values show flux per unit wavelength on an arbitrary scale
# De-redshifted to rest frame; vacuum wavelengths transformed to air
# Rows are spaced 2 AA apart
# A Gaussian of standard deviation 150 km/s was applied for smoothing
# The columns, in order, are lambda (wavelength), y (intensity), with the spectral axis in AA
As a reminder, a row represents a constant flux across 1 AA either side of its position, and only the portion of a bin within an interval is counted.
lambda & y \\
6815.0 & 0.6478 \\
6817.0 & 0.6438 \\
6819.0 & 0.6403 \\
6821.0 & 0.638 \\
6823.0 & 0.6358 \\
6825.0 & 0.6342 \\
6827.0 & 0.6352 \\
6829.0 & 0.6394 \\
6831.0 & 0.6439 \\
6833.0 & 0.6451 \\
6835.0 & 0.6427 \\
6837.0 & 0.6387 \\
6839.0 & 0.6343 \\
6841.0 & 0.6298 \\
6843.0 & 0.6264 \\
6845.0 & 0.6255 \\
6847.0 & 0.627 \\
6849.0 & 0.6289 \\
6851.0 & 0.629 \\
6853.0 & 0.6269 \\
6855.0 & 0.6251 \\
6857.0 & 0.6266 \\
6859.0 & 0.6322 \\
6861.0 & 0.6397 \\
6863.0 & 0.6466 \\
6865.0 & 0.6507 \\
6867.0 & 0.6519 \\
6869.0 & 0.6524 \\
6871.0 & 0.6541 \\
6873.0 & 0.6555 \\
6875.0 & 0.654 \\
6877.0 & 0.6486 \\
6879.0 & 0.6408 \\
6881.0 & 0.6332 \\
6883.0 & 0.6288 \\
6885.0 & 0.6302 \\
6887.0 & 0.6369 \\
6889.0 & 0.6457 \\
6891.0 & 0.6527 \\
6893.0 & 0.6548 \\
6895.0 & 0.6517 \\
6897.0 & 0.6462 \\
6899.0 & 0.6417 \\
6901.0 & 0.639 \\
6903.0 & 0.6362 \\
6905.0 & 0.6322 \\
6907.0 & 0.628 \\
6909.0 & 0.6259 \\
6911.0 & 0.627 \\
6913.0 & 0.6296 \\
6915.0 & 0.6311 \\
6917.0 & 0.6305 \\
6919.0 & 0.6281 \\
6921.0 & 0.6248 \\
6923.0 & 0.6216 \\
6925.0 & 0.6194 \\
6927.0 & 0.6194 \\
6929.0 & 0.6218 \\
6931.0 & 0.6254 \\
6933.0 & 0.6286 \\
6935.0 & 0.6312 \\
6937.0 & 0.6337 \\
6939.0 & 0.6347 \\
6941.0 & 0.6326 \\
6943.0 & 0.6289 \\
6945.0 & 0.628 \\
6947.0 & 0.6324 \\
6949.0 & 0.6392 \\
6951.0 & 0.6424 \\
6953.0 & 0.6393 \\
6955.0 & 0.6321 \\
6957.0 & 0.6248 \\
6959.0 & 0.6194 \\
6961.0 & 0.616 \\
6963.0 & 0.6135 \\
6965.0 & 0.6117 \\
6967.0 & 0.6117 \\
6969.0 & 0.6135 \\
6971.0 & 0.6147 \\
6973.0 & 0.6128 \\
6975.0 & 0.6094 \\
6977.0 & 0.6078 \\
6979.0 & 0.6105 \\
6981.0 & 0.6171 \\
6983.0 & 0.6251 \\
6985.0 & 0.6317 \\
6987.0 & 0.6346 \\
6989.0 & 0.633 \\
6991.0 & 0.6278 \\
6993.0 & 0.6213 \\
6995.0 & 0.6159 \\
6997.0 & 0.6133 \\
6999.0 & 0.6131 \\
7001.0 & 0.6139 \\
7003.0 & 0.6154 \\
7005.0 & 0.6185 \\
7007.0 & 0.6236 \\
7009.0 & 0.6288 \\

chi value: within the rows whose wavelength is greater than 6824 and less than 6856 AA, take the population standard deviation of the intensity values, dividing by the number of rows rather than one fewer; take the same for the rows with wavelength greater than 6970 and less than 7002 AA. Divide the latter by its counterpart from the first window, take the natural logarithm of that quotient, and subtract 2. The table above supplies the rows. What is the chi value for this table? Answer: -1.8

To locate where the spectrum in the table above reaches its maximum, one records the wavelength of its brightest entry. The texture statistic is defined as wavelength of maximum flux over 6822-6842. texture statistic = 6833.0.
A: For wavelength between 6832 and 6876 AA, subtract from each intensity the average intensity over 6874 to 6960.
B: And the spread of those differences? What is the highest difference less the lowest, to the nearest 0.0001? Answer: 0.0304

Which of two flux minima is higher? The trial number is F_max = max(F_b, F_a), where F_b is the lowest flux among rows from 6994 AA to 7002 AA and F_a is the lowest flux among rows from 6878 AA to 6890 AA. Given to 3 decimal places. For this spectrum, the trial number 0.629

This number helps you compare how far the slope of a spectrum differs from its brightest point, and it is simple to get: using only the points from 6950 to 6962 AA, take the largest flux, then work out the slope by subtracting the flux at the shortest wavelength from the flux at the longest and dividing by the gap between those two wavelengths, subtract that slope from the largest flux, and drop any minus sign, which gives 0.645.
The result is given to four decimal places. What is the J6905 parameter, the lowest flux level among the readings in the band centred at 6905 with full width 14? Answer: 0.6259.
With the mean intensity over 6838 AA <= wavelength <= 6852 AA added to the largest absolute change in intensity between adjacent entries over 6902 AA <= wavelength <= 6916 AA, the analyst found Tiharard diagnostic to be 0.633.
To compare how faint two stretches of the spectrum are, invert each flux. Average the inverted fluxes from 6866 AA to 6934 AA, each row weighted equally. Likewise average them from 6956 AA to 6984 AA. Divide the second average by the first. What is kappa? 1.04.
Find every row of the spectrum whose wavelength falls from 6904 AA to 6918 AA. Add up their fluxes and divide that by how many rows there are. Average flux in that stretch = 0.629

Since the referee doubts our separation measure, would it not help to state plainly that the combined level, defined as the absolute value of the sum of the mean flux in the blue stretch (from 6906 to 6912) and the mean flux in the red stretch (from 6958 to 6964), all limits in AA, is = 1.24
